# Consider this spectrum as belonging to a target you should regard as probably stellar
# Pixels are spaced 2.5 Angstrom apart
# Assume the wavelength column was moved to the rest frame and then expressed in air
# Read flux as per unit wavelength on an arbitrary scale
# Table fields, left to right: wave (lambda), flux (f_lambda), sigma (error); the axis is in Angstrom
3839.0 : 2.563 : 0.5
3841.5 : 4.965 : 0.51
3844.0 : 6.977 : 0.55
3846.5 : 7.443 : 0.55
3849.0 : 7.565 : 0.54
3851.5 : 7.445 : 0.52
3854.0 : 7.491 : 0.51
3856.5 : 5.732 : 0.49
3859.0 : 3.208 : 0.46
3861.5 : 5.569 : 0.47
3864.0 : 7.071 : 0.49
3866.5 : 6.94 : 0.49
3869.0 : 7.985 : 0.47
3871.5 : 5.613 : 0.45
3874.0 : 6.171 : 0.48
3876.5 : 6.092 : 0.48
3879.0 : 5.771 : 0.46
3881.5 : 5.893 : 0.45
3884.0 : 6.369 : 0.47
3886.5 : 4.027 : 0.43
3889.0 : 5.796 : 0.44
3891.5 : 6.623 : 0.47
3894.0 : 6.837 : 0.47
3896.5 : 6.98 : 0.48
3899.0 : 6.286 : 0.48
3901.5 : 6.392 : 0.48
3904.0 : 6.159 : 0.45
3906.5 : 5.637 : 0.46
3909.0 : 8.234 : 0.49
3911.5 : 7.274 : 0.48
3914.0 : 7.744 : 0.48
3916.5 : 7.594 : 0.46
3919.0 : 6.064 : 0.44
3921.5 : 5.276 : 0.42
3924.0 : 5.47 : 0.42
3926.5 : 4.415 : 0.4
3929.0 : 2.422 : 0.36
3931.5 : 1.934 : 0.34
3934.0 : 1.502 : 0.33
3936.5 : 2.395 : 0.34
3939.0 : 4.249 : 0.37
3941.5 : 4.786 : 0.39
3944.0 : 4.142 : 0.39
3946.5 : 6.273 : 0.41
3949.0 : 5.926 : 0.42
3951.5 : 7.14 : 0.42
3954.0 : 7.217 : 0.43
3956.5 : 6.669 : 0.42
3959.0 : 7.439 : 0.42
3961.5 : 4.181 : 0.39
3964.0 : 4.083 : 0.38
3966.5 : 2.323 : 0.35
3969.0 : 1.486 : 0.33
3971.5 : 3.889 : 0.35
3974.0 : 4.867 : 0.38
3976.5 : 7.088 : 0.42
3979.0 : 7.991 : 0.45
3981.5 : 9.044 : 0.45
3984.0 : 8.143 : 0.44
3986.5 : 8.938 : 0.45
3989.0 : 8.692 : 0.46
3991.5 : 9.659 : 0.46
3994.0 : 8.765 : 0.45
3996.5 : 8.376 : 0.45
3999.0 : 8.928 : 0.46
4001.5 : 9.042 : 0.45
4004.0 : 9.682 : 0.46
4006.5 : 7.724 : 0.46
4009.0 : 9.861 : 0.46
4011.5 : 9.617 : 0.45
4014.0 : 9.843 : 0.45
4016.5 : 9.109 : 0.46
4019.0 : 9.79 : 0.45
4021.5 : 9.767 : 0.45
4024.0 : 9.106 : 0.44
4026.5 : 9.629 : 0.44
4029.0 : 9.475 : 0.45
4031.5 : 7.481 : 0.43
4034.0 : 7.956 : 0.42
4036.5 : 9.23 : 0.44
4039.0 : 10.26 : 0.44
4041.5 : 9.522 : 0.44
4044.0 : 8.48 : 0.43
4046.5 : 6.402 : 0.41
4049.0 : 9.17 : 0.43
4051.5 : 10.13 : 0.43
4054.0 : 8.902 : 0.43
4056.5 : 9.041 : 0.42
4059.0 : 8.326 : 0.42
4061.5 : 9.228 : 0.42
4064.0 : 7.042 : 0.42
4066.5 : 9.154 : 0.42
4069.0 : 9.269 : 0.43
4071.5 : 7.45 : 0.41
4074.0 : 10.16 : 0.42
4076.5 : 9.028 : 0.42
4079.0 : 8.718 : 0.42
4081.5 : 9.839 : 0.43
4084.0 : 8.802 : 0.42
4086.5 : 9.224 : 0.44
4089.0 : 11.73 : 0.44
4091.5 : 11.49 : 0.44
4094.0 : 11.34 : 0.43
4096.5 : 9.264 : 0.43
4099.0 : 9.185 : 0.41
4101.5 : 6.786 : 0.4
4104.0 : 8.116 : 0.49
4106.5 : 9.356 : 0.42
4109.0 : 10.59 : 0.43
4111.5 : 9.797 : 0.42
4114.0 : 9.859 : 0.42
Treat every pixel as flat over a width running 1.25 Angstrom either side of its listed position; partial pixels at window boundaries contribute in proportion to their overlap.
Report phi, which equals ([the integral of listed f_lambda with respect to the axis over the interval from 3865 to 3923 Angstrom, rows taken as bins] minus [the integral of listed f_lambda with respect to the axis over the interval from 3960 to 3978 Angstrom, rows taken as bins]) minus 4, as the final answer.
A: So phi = 295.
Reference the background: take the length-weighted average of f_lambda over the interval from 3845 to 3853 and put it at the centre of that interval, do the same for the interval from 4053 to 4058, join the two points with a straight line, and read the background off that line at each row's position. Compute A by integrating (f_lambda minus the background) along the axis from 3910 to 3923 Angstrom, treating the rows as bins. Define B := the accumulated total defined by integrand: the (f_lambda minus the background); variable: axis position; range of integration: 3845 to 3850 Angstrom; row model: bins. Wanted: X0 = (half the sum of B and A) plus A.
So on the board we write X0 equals -23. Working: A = -15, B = 0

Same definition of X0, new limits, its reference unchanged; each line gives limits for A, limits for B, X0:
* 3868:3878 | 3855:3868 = -30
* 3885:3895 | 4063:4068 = -31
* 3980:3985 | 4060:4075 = -1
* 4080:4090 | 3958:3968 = -10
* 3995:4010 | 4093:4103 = 7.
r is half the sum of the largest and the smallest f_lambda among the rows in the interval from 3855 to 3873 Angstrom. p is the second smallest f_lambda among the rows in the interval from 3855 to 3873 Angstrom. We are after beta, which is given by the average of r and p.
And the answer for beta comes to 5.6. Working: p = 5.569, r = 5.6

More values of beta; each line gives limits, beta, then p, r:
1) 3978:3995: 8.5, 8.143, 8.8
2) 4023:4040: 8.4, 7.956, 8.9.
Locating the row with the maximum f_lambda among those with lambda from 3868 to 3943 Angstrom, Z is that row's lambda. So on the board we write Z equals 3909.0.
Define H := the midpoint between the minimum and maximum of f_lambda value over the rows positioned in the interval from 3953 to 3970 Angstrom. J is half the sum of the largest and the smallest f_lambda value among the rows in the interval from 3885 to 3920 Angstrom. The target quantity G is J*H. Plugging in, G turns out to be 27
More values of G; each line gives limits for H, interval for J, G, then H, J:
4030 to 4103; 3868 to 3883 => 62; 9.1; 6.8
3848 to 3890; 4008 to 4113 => 51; 5.6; 9.1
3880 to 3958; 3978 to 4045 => 43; 4.9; 8.9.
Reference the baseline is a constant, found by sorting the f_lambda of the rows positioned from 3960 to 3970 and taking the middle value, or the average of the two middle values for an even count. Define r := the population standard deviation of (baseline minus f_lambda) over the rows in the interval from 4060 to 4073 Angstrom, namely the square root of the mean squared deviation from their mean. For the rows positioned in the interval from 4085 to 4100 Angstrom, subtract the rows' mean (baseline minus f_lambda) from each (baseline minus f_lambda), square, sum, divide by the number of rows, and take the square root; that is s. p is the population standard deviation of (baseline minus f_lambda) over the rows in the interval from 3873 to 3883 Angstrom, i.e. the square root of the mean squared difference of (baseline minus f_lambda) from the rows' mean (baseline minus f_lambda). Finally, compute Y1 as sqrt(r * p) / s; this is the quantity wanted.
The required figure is 0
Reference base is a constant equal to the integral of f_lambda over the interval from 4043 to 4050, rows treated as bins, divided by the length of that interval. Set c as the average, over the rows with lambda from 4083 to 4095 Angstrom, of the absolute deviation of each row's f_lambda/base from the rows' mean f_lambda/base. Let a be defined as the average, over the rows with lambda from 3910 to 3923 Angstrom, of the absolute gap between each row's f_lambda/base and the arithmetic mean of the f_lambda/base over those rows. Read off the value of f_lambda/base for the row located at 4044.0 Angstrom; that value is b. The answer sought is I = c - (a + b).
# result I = -1.03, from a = 0.11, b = 1.07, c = 0.151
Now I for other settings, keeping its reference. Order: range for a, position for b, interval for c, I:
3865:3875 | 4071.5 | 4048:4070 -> -0.97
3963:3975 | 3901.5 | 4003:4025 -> -0.88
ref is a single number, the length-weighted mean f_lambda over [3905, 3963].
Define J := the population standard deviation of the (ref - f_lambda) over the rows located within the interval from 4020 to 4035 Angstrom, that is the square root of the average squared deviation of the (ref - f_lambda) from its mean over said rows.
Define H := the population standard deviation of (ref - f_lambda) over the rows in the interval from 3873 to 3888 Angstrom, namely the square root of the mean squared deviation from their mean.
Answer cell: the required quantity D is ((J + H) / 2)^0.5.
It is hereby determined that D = 0.91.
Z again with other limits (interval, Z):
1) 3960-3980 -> 3979.0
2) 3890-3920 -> 3909.0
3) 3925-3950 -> 3946.5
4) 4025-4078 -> 4039.0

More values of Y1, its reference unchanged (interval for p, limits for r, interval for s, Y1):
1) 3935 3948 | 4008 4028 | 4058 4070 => 1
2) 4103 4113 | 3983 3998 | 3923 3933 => 0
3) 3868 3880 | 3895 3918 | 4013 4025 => 2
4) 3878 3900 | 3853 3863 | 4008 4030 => 4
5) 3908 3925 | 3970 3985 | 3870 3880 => 6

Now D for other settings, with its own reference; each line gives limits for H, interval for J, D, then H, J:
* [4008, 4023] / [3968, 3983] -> 1.19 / 0.3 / 2.6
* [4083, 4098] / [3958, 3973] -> 1.24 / 1.2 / 1.9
